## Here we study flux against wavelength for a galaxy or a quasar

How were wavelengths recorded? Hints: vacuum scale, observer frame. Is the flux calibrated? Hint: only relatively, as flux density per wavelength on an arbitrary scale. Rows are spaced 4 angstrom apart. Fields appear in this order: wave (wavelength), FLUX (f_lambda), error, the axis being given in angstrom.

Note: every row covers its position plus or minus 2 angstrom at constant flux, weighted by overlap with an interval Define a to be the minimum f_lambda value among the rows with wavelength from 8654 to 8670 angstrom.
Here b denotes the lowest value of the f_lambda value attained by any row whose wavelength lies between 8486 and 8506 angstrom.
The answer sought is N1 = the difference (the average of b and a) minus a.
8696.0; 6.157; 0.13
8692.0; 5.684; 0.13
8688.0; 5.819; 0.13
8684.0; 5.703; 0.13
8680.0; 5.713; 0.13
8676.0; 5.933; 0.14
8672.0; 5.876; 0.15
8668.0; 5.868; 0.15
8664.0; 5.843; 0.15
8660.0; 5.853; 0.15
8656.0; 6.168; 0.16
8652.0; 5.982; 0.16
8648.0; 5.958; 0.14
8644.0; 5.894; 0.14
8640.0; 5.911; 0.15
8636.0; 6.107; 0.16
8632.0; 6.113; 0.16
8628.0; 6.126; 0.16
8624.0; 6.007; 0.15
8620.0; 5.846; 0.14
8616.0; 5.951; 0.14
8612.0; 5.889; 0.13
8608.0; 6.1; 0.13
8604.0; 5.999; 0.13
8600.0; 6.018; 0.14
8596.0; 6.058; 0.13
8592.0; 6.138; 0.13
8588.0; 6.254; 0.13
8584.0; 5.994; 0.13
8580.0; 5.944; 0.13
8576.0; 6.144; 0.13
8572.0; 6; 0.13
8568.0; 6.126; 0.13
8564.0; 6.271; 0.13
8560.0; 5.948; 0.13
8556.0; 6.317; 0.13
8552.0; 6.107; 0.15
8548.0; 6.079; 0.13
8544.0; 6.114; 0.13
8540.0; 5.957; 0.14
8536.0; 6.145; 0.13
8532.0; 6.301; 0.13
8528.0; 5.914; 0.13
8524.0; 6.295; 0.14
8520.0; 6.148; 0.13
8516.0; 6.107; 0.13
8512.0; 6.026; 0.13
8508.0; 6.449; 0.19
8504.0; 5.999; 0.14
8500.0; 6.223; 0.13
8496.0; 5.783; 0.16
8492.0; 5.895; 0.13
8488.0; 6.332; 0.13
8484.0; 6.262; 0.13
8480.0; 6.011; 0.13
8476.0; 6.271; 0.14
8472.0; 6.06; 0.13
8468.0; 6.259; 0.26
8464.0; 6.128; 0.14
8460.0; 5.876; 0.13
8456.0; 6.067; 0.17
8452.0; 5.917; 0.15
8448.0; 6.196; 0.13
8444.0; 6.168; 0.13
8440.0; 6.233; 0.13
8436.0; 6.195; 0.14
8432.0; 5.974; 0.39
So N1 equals -0.030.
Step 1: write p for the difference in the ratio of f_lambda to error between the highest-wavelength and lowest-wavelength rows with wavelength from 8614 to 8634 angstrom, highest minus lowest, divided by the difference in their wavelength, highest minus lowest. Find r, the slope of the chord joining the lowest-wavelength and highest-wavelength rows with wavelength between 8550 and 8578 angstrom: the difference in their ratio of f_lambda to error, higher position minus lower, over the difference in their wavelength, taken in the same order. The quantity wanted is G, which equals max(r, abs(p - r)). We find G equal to 0.54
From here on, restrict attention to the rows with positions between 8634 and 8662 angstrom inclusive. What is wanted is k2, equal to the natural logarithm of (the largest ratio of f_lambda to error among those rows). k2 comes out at 3.751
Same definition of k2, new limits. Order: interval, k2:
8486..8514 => 3.886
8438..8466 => 3.870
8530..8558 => 3.883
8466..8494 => 3.886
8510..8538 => 3.881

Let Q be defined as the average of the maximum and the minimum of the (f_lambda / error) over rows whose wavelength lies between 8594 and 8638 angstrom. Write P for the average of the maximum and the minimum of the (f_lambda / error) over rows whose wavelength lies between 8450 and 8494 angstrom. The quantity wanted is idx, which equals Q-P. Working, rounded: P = 36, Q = 42.5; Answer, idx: 6.2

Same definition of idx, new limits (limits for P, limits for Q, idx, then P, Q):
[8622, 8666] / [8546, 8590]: 4.7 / 40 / 44.7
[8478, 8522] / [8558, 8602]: 4.3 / 41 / 45.6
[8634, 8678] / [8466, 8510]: -3.6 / 40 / 36.4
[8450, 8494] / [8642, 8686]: 4.3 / 36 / 40.7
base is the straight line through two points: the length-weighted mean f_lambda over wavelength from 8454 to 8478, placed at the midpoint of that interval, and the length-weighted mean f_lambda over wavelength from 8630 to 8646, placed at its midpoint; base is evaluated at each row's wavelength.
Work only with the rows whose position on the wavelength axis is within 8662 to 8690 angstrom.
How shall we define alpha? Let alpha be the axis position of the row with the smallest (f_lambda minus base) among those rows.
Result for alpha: 8684.0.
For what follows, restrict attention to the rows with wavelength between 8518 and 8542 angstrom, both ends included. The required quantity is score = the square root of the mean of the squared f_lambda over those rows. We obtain 6.13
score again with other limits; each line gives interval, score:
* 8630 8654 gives 5.99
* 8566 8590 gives 6.08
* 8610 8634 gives 5.99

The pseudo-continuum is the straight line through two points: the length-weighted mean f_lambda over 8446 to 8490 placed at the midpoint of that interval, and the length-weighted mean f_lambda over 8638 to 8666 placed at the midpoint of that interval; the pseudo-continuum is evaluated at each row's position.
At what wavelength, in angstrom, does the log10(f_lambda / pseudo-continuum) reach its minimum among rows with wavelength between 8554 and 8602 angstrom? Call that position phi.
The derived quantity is 8560.0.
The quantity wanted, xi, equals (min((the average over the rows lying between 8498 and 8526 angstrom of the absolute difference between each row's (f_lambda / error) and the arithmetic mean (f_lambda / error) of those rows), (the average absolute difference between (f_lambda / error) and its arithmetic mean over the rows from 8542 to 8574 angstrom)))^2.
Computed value 2.5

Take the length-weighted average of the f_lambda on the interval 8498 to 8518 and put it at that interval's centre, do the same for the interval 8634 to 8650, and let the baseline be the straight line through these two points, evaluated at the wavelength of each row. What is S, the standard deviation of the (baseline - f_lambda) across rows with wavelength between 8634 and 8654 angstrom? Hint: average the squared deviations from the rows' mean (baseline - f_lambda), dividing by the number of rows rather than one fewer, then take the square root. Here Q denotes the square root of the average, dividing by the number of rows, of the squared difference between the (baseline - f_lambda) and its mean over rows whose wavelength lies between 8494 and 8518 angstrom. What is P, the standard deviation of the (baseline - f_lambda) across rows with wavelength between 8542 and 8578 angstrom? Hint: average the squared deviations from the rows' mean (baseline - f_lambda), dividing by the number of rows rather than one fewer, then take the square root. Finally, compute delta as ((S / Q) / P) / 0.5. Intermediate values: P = 0.110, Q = 0.21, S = 0.073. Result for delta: 6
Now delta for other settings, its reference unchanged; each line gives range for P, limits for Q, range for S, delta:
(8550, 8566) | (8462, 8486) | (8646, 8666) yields 15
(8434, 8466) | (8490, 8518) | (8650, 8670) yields 10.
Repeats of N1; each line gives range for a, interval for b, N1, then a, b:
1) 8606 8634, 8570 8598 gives 0.049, 5.846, 5.944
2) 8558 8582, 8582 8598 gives 0.025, 5.944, 5.994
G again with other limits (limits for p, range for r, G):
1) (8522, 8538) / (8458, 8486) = 0.12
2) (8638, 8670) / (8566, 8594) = 0.01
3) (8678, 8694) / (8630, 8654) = 0.02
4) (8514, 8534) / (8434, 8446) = 0.40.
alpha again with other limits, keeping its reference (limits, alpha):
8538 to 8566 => 8540.0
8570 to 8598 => 8580.0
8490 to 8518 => 8496.0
